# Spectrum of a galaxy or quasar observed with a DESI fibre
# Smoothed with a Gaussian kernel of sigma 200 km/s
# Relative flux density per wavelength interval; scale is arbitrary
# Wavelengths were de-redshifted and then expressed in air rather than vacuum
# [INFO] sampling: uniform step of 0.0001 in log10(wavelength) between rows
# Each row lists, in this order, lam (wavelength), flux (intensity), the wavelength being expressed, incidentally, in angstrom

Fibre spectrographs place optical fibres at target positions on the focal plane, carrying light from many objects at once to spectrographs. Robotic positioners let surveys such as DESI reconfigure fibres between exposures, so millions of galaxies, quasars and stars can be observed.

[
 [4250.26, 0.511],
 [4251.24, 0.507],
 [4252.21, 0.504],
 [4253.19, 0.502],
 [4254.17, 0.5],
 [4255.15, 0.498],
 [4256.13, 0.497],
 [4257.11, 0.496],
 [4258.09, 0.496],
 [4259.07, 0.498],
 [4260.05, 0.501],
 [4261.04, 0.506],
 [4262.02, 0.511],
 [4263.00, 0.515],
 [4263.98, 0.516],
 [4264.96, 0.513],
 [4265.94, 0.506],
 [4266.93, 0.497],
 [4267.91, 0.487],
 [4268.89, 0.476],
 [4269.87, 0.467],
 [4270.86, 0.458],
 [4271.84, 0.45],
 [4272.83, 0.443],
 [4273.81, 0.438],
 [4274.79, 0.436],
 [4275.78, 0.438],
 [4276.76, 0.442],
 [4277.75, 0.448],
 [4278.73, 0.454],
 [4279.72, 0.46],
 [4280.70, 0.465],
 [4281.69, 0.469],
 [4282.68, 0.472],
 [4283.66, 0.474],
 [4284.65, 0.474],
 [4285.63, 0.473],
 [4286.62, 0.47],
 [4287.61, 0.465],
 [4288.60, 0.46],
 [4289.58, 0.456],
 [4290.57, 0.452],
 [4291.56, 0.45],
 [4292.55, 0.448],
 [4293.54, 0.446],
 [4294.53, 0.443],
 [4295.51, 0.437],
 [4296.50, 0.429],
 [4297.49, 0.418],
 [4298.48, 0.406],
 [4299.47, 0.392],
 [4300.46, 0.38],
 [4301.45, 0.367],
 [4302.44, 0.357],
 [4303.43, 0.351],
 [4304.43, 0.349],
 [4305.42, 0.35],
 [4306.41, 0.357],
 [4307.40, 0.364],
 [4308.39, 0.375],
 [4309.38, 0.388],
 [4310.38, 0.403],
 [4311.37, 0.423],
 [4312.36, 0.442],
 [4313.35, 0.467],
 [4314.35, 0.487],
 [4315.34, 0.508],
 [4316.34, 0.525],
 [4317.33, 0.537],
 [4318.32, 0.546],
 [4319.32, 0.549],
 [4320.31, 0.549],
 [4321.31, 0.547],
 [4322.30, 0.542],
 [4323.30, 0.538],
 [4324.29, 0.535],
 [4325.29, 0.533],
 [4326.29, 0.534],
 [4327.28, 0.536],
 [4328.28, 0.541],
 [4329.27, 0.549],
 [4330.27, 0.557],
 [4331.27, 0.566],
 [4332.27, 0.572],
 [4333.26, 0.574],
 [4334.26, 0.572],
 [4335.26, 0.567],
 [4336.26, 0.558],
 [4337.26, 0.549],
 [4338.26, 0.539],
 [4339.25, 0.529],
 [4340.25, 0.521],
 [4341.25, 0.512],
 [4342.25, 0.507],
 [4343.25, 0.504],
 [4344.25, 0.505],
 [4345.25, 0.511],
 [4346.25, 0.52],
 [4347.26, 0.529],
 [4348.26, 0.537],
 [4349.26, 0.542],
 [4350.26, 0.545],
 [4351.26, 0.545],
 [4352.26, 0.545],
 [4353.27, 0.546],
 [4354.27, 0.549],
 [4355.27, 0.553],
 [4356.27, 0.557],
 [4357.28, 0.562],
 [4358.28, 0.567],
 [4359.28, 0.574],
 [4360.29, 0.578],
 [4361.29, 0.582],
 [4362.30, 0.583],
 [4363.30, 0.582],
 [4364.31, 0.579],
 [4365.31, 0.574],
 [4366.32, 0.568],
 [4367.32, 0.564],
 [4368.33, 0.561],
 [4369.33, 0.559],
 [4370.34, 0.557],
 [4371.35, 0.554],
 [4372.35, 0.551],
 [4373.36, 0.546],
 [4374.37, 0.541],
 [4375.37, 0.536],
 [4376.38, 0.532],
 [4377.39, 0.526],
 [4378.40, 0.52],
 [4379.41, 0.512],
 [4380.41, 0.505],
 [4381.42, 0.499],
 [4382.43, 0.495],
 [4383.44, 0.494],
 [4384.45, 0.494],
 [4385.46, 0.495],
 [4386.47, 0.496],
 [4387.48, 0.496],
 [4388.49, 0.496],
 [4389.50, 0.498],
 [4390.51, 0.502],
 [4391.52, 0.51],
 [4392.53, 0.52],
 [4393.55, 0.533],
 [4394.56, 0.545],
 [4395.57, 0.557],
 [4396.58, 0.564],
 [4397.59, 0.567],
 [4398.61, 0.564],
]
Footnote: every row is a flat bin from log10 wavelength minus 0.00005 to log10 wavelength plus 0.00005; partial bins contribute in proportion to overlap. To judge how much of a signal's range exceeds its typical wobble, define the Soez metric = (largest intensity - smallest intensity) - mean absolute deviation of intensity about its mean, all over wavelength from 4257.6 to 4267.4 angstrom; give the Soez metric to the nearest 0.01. 0.01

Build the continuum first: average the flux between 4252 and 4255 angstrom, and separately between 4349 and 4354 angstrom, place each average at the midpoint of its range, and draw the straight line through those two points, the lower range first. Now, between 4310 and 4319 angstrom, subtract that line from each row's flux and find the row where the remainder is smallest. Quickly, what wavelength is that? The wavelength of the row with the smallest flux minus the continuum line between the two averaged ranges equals 4310.38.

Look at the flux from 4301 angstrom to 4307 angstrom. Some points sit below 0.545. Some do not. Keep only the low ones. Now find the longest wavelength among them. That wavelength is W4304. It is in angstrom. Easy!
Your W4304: 4306.41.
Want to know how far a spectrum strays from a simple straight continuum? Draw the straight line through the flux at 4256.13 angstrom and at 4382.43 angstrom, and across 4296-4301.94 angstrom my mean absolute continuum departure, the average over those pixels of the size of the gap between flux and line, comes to 0.10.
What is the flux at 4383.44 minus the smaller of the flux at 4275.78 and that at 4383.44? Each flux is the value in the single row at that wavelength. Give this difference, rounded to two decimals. 0.06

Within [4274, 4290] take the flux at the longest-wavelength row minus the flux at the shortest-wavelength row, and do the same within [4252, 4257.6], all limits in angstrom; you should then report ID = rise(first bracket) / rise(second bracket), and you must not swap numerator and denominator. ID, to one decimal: -2.5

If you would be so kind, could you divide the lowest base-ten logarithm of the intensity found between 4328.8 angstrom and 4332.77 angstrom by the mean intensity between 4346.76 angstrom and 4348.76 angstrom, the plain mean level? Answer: -0.49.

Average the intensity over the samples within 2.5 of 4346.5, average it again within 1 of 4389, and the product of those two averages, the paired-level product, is 0.259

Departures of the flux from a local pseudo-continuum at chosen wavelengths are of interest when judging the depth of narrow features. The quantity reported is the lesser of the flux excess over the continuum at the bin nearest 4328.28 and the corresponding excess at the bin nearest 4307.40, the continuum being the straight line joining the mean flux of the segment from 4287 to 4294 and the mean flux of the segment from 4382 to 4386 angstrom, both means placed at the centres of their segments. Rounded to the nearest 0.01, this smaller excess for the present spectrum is -0.10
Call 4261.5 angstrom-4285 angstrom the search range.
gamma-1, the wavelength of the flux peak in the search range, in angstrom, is 4263.98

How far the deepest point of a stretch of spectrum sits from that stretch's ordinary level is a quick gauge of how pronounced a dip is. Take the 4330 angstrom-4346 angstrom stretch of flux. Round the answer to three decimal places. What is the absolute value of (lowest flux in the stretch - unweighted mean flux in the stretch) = 0.036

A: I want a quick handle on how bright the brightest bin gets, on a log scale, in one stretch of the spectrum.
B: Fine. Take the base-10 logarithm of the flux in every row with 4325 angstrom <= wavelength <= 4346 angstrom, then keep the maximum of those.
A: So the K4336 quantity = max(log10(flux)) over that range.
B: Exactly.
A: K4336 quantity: -0.241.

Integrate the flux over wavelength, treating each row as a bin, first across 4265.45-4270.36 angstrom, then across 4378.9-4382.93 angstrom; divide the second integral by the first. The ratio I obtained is 0.85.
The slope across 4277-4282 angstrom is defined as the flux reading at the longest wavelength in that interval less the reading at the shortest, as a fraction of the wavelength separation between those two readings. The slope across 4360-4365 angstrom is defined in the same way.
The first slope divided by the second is 21.4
